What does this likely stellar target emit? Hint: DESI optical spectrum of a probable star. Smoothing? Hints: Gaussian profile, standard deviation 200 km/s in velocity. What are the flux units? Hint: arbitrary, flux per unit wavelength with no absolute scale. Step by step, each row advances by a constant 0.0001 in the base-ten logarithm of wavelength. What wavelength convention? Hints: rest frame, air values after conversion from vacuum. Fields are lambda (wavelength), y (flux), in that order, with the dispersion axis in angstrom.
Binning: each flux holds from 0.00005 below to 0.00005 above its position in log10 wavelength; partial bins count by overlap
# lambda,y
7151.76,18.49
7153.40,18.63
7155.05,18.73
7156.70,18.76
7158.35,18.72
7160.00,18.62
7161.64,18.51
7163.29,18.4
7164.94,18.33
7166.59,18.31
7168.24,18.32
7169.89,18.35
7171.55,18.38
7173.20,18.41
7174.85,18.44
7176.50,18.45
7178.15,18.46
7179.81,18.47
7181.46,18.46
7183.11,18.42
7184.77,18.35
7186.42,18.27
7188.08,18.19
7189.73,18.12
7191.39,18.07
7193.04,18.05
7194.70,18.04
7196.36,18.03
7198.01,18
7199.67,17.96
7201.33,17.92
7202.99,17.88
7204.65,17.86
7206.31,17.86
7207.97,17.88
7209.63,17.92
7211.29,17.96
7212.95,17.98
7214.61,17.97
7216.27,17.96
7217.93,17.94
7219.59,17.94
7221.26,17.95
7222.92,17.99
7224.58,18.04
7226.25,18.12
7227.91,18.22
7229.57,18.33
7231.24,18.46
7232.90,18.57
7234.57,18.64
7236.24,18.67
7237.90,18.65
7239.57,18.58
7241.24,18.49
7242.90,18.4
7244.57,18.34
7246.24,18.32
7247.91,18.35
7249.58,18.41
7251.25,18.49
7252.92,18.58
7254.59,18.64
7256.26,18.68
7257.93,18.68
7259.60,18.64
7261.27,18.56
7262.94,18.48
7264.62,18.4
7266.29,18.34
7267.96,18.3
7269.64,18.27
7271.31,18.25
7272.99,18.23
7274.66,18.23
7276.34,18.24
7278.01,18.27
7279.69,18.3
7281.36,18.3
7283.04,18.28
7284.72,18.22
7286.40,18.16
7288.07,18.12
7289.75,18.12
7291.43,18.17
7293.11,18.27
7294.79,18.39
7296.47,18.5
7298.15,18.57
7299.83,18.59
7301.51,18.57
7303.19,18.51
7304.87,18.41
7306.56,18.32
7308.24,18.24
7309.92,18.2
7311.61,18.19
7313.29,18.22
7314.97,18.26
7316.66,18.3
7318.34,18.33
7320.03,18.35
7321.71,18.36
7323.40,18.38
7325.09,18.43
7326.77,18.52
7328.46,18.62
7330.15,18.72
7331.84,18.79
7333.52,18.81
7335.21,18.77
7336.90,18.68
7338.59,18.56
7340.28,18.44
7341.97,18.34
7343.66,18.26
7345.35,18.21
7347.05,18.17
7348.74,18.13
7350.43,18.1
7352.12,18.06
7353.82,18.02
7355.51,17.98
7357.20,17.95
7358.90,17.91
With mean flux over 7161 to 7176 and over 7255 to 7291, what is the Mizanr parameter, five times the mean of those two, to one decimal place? 91.8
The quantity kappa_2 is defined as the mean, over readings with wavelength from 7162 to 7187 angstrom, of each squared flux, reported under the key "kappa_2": 338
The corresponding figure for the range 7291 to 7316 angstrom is 337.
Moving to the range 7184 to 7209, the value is 325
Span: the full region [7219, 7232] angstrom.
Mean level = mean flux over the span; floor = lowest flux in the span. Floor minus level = -0.19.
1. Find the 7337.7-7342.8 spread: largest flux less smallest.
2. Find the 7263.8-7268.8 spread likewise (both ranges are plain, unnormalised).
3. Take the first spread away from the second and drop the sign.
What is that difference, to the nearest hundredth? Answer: 0.12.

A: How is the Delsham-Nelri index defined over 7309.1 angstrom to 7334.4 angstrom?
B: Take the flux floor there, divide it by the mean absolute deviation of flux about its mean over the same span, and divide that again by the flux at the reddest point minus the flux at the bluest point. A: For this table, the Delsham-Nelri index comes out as 172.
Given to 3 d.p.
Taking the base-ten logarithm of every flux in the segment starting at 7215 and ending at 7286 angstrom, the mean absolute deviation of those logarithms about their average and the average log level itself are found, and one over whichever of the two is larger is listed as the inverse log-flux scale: 0.791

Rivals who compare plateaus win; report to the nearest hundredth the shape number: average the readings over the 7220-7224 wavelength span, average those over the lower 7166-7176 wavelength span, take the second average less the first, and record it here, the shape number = 0.40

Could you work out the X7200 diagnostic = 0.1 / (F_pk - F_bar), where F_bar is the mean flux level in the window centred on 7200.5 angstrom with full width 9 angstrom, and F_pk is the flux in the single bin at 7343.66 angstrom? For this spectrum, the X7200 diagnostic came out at 0.3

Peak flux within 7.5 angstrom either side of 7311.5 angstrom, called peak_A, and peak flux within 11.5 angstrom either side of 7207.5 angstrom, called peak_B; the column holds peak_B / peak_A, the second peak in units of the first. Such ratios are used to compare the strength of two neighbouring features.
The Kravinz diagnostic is 0.98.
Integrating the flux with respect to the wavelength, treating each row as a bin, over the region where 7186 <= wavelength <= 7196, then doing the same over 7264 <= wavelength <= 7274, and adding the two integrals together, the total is 364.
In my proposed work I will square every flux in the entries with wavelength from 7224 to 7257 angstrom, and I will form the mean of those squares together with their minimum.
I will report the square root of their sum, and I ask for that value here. 25.80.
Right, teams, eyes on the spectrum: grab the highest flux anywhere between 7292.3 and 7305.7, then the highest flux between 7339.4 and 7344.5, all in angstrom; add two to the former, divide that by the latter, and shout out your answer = 1.117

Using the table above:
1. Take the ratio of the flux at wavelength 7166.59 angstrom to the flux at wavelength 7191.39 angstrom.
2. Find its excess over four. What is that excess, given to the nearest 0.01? -2.99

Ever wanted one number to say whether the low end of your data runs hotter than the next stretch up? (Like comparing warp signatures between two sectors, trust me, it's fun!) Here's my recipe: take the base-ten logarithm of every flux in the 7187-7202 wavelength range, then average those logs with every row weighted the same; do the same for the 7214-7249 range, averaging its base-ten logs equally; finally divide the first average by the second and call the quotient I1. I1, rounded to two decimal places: 1.00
